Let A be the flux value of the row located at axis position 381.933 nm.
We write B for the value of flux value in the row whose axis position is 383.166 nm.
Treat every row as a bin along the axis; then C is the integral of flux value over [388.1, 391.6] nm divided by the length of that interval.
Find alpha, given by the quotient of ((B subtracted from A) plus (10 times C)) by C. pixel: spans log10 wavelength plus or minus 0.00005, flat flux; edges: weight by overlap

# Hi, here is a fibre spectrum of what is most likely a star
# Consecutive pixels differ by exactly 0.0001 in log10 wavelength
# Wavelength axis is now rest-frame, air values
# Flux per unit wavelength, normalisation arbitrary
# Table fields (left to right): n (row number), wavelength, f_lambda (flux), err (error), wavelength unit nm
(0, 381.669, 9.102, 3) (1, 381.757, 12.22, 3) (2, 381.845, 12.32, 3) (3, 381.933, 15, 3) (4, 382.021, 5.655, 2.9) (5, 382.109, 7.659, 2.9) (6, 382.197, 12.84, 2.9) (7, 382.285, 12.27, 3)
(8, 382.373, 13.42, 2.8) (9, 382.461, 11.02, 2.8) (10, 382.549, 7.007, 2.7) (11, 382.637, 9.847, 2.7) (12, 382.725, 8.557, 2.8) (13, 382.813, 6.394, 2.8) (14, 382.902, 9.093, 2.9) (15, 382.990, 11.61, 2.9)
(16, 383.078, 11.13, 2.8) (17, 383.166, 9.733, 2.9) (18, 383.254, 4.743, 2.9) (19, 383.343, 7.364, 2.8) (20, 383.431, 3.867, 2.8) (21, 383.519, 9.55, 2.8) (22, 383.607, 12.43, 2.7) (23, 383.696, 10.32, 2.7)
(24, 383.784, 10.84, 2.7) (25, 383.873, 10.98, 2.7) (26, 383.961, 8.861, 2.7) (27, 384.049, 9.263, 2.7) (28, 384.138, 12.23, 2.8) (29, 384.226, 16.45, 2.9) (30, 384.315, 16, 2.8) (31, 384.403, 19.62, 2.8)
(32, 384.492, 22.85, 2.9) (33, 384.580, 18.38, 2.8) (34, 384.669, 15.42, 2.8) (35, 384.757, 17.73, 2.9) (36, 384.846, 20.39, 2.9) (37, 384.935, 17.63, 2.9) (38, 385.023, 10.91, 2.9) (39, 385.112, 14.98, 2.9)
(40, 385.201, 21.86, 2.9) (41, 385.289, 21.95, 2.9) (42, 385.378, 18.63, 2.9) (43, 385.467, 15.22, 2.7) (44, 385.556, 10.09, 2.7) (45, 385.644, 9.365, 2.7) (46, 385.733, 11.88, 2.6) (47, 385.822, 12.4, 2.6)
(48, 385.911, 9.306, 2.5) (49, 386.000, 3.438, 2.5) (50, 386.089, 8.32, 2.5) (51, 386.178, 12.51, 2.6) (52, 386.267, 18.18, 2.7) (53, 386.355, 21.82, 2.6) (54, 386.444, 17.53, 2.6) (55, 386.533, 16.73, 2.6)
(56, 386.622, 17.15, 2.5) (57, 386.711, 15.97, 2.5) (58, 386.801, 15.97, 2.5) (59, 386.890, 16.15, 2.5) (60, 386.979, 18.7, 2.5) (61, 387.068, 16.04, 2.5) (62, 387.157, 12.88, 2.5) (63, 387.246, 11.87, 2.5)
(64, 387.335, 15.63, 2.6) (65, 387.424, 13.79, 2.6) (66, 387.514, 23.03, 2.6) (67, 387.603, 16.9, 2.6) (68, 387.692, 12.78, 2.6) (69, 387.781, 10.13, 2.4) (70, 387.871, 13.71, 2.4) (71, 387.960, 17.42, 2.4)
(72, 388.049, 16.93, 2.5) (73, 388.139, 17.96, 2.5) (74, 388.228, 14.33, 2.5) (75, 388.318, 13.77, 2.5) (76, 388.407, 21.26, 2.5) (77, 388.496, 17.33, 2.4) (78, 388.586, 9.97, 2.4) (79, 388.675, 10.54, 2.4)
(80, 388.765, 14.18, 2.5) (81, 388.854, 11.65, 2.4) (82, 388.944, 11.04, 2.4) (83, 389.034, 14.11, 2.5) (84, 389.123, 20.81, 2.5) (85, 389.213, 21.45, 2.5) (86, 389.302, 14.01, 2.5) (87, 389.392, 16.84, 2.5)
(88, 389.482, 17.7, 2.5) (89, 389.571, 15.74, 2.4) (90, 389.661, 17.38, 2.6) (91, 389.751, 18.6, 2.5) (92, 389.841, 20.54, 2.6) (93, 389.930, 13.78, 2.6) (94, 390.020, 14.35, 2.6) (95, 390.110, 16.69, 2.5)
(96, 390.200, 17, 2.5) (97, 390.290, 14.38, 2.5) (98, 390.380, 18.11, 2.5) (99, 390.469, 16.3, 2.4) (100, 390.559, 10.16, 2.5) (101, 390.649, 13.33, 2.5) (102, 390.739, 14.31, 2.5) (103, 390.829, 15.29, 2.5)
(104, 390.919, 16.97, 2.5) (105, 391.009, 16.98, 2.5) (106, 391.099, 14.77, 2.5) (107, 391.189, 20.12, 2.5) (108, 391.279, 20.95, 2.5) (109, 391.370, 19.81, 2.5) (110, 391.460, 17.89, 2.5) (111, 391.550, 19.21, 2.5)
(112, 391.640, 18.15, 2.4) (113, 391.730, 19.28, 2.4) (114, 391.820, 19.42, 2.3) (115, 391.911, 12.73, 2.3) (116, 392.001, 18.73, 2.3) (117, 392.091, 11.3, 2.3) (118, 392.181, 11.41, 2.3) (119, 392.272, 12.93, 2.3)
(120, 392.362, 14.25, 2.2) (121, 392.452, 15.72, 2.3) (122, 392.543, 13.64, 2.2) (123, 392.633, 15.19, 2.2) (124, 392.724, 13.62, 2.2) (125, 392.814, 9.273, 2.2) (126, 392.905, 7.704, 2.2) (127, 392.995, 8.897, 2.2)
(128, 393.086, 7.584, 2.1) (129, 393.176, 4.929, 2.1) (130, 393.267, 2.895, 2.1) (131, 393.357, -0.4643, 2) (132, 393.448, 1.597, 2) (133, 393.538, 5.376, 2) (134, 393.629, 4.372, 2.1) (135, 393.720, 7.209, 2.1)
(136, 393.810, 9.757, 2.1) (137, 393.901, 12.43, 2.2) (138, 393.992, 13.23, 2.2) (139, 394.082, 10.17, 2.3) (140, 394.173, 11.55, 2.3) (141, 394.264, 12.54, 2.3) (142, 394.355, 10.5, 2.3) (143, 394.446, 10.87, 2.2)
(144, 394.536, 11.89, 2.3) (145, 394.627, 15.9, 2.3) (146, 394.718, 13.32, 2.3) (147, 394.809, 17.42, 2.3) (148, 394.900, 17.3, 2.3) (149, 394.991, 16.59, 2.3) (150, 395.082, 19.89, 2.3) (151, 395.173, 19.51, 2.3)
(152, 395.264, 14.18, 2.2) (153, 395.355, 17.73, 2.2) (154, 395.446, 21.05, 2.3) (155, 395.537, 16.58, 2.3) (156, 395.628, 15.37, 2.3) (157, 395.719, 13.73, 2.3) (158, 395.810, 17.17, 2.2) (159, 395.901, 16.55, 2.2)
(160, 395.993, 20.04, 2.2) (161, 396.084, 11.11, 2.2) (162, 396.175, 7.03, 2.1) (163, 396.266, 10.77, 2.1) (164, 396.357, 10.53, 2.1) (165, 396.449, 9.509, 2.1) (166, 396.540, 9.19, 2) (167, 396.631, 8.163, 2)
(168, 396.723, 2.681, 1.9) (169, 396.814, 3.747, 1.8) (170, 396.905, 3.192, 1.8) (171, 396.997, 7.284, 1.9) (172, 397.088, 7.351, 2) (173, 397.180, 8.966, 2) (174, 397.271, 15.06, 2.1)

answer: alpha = 10.3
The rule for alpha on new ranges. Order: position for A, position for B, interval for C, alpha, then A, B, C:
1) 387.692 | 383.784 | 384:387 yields 10.1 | 12.78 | 10.84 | 15.4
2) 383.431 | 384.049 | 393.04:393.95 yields 9.0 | 3.867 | 9.263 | 5.6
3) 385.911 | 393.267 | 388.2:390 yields 10.4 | 9.306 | 2.895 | 15.7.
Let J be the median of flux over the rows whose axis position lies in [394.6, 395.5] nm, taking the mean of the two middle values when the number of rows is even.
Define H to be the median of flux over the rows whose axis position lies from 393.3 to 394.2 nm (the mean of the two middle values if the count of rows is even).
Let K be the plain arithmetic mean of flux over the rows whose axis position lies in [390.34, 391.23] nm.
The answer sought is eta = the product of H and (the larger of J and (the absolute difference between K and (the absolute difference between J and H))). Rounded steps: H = 8.5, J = 17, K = 16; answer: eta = 147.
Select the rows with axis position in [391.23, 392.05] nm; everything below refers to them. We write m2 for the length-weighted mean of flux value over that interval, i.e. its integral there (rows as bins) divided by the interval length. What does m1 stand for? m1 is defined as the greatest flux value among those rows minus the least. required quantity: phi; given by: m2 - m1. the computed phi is 10.2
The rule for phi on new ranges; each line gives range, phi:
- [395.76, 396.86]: -6.8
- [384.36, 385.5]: 6.2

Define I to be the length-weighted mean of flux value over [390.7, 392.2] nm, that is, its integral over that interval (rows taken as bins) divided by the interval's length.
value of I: 17.0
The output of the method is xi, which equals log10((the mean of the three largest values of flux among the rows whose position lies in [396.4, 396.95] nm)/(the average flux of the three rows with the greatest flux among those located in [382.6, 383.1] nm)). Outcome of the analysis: -0.08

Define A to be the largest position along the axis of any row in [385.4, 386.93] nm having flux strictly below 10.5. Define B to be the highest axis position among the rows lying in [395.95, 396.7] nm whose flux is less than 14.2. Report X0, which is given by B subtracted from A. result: -10.54 nm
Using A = 386.089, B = 396.631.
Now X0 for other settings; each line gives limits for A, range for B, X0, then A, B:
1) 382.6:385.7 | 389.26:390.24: -4.29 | 385.644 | 389.930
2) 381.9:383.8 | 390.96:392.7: -8.85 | 383.696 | 392.543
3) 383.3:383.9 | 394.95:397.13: -13.39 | 383.696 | 397.088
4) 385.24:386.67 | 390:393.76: -7.63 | 386.089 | 393.720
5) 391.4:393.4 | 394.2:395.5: -1.91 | 393.357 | 395.264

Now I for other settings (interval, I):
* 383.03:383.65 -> 8.4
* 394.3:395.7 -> 15.8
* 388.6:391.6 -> 16.2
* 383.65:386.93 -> 14.8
